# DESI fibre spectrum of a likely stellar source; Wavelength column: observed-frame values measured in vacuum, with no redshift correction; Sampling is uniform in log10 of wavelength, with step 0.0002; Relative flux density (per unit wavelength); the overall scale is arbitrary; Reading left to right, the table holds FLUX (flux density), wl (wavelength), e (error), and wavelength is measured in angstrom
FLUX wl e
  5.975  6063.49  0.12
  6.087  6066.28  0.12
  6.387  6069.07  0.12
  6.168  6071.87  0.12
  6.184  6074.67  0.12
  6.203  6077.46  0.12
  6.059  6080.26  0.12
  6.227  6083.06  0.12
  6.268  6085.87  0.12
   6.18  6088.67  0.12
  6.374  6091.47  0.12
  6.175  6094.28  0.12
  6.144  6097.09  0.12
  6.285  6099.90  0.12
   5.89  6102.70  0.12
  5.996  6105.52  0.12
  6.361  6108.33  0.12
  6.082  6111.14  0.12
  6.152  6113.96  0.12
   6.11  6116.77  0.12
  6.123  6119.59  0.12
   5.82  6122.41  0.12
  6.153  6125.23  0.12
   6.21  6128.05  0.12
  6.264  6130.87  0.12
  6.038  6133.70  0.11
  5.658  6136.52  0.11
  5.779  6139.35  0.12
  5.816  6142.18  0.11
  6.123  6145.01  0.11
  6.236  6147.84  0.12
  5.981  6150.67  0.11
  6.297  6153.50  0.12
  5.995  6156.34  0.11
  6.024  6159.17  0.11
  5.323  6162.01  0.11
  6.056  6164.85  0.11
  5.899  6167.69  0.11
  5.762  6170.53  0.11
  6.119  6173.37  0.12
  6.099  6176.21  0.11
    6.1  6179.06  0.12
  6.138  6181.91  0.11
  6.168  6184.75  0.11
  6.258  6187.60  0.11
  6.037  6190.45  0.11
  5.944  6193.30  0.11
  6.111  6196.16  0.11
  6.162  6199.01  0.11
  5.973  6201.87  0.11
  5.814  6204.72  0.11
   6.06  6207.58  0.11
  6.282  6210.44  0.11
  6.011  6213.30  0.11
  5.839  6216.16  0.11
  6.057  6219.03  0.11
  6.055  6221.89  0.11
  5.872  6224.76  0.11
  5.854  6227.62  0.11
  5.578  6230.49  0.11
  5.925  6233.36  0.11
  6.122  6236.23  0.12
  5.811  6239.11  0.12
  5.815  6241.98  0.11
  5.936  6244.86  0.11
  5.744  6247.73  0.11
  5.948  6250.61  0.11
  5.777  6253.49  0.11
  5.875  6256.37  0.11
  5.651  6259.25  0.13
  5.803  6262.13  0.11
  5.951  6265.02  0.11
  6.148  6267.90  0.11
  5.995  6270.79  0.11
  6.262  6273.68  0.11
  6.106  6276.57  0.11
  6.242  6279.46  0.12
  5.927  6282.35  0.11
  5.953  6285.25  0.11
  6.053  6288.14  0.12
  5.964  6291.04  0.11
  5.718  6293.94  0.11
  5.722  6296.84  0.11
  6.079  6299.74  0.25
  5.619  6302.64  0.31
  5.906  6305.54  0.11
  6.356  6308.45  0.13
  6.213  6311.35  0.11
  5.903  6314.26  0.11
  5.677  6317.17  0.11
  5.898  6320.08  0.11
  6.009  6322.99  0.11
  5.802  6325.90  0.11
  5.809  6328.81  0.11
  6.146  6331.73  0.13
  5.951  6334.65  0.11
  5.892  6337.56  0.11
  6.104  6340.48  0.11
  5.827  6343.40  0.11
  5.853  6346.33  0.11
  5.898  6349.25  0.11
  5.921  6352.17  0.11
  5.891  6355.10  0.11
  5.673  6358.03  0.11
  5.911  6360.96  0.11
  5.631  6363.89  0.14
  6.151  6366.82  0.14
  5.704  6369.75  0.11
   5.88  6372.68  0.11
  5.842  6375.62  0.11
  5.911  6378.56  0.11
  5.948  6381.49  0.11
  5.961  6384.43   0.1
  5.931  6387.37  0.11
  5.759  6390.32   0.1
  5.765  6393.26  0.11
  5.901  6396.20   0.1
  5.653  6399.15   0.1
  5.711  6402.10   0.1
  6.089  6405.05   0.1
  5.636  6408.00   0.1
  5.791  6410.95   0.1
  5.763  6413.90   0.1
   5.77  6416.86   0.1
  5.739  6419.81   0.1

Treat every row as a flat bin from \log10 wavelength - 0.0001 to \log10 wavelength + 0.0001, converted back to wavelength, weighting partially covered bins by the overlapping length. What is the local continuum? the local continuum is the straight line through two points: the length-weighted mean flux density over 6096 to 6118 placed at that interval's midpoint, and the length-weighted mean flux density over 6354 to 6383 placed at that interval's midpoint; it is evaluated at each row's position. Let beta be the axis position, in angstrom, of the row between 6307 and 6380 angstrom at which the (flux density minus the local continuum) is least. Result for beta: 6317.17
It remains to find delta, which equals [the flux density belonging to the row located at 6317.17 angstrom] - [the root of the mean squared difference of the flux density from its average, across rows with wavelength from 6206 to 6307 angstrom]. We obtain 5.50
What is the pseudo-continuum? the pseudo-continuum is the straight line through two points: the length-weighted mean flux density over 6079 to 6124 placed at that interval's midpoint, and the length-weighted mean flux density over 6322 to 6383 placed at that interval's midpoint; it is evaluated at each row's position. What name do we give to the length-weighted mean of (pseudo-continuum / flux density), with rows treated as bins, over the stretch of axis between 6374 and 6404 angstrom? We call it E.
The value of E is 1.00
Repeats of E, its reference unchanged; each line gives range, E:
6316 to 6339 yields 1.00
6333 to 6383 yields 1.00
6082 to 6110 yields 0.99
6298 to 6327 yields 1.00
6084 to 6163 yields 1.01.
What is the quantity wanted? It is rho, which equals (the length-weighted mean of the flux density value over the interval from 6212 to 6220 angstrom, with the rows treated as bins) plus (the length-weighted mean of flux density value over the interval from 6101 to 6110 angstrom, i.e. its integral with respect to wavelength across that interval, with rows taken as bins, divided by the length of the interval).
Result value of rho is 12.1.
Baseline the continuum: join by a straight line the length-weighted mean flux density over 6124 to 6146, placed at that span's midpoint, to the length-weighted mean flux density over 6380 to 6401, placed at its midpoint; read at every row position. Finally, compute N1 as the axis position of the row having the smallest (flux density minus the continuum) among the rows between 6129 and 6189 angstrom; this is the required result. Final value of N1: 6162.01 angstrom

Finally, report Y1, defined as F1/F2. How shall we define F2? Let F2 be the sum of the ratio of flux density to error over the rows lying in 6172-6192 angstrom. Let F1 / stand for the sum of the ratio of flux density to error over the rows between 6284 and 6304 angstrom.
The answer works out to 0.80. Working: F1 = 305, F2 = 381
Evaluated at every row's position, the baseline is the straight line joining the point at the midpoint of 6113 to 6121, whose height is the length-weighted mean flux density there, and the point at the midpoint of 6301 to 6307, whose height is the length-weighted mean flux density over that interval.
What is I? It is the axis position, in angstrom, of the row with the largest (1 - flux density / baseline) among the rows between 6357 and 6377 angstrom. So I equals 6363.89 angstrom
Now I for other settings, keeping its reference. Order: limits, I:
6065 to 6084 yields 6080.26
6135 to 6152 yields 6136.52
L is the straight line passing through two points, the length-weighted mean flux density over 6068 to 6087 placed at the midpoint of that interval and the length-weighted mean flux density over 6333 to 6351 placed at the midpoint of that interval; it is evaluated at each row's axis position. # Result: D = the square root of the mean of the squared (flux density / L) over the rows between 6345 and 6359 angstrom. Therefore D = 0.99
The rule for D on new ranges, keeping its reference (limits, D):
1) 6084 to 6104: 1.00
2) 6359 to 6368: 1.00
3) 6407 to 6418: 0.98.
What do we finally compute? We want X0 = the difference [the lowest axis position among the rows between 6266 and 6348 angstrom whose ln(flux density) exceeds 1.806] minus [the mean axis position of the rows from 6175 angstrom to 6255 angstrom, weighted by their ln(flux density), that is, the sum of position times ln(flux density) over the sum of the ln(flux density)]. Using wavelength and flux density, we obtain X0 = 53.3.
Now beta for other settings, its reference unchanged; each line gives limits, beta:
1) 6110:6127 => 6122.41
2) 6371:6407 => 6399.15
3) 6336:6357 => 6343.40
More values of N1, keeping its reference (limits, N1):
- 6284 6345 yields 6302.64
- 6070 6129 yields 6122.41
